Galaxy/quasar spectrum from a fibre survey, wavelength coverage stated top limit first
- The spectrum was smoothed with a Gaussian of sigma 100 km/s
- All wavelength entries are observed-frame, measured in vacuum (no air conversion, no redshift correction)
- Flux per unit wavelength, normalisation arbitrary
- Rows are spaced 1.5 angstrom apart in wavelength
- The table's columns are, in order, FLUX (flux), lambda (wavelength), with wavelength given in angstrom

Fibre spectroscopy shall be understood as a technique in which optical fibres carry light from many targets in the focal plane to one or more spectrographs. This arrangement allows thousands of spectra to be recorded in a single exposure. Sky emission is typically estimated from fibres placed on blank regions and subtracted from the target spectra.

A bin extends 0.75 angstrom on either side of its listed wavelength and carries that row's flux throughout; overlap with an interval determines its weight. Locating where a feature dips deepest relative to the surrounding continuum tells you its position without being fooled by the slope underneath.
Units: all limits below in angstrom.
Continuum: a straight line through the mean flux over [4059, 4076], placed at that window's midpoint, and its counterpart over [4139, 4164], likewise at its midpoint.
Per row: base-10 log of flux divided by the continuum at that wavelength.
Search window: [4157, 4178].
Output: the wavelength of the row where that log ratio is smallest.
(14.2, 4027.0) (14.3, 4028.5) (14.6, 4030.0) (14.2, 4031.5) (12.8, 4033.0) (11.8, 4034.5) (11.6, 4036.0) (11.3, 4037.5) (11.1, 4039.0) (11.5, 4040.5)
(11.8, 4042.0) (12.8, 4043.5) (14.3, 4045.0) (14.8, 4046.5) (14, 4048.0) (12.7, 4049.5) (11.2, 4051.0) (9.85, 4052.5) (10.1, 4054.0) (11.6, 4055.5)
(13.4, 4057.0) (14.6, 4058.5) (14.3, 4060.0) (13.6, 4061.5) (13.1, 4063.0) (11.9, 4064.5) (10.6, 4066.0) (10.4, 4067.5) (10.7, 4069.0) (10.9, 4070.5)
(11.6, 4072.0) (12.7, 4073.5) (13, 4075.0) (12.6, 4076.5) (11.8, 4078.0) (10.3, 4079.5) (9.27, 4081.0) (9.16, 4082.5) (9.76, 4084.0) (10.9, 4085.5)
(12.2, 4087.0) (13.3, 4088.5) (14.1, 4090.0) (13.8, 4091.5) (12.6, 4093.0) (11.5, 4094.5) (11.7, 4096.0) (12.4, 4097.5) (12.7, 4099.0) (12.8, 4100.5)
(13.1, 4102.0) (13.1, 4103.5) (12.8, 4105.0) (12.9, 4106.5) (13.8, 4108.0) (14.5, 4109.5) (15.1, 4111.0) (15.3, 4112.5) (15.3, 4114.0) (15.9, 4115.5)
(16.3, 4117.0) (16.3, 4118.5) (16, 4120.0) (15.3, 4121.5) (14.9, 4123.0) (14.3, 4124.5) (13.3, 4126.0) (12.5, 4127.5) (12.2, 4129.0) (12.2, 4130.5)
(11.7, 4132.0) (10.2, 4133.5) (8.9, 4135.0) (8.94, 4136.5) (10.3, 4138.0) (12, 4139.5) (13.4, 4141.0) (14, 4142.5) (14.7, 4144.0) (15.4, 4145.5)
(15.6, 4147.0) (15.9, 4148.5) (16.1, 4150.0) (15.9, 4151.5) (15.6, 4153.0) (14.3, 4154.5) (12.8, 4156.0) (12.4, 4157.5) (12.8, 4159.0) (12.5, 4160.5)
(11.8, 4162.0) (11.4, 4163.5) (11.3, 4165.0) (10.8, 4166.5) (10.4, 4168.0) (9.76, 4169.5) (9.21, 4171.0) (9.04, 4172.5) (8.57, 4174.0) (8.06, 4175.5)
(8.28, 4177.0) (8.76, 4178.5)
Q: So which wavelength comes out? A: 4175.5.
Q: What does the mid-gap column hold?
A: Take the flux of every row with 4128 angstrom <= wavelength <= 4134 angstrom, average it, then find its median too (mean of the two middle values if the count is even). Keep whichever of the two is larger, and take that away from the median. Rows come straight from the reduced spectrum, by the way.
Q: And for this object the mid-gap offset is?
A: 0.00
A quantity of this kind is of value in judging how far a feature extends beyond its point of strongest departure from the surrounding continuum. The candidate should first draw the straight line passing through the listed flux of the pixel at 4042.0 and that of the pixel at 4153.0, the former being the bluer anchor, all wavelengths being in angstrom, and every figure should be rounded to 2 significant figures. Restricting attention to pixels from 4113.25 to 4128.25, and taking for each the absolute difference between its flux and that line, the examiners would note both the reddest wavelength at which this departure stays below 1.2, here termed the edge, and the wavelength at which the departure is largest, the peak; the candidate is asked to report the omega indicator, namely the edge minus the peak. -3.0 angstrom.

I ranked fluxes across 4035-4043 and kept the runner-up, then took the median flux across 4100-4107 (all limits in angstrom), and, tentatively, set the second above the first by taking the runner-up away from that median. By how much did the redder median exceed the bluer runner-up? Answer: 1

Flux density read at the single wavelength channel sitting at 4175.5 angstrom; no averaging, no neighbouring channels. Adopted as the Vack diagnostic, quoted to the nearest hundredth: 8.06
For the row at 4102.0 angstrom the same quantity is 13.10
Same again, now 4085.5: 10.90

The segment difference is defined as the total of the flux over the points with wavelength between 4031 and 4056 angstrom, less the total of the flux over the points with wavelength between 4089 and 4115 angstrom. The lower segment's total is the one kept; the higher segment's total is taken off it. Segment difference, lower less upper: -20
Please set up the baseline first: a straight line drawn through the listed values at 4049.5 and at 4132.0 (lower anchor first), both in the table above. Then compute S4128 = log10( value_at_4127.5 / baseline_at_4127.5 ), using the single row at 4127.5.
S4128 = 0.03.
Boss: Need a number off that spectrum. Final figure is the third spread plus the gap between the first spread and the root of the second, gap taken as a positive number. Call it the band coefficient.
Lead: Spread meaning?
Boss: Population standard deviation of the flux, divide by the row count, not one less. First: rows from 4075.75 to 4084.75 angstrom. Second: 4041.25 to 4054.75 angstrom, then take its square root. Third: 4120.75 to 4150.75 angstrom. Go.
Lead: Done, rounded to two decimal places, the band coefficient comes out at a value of 2.22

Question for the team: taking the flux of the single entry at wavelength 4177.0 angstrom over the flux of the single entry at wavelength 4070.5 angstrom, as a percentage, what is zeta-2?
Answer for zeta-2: 76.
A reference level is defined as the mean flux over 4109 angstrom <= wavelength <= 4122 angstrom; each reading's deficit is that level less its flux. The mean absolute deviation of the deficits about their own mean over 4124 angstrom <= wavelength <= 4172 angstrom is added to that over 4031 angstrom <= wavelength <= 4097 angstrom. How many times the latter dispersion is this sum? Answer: 2.40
